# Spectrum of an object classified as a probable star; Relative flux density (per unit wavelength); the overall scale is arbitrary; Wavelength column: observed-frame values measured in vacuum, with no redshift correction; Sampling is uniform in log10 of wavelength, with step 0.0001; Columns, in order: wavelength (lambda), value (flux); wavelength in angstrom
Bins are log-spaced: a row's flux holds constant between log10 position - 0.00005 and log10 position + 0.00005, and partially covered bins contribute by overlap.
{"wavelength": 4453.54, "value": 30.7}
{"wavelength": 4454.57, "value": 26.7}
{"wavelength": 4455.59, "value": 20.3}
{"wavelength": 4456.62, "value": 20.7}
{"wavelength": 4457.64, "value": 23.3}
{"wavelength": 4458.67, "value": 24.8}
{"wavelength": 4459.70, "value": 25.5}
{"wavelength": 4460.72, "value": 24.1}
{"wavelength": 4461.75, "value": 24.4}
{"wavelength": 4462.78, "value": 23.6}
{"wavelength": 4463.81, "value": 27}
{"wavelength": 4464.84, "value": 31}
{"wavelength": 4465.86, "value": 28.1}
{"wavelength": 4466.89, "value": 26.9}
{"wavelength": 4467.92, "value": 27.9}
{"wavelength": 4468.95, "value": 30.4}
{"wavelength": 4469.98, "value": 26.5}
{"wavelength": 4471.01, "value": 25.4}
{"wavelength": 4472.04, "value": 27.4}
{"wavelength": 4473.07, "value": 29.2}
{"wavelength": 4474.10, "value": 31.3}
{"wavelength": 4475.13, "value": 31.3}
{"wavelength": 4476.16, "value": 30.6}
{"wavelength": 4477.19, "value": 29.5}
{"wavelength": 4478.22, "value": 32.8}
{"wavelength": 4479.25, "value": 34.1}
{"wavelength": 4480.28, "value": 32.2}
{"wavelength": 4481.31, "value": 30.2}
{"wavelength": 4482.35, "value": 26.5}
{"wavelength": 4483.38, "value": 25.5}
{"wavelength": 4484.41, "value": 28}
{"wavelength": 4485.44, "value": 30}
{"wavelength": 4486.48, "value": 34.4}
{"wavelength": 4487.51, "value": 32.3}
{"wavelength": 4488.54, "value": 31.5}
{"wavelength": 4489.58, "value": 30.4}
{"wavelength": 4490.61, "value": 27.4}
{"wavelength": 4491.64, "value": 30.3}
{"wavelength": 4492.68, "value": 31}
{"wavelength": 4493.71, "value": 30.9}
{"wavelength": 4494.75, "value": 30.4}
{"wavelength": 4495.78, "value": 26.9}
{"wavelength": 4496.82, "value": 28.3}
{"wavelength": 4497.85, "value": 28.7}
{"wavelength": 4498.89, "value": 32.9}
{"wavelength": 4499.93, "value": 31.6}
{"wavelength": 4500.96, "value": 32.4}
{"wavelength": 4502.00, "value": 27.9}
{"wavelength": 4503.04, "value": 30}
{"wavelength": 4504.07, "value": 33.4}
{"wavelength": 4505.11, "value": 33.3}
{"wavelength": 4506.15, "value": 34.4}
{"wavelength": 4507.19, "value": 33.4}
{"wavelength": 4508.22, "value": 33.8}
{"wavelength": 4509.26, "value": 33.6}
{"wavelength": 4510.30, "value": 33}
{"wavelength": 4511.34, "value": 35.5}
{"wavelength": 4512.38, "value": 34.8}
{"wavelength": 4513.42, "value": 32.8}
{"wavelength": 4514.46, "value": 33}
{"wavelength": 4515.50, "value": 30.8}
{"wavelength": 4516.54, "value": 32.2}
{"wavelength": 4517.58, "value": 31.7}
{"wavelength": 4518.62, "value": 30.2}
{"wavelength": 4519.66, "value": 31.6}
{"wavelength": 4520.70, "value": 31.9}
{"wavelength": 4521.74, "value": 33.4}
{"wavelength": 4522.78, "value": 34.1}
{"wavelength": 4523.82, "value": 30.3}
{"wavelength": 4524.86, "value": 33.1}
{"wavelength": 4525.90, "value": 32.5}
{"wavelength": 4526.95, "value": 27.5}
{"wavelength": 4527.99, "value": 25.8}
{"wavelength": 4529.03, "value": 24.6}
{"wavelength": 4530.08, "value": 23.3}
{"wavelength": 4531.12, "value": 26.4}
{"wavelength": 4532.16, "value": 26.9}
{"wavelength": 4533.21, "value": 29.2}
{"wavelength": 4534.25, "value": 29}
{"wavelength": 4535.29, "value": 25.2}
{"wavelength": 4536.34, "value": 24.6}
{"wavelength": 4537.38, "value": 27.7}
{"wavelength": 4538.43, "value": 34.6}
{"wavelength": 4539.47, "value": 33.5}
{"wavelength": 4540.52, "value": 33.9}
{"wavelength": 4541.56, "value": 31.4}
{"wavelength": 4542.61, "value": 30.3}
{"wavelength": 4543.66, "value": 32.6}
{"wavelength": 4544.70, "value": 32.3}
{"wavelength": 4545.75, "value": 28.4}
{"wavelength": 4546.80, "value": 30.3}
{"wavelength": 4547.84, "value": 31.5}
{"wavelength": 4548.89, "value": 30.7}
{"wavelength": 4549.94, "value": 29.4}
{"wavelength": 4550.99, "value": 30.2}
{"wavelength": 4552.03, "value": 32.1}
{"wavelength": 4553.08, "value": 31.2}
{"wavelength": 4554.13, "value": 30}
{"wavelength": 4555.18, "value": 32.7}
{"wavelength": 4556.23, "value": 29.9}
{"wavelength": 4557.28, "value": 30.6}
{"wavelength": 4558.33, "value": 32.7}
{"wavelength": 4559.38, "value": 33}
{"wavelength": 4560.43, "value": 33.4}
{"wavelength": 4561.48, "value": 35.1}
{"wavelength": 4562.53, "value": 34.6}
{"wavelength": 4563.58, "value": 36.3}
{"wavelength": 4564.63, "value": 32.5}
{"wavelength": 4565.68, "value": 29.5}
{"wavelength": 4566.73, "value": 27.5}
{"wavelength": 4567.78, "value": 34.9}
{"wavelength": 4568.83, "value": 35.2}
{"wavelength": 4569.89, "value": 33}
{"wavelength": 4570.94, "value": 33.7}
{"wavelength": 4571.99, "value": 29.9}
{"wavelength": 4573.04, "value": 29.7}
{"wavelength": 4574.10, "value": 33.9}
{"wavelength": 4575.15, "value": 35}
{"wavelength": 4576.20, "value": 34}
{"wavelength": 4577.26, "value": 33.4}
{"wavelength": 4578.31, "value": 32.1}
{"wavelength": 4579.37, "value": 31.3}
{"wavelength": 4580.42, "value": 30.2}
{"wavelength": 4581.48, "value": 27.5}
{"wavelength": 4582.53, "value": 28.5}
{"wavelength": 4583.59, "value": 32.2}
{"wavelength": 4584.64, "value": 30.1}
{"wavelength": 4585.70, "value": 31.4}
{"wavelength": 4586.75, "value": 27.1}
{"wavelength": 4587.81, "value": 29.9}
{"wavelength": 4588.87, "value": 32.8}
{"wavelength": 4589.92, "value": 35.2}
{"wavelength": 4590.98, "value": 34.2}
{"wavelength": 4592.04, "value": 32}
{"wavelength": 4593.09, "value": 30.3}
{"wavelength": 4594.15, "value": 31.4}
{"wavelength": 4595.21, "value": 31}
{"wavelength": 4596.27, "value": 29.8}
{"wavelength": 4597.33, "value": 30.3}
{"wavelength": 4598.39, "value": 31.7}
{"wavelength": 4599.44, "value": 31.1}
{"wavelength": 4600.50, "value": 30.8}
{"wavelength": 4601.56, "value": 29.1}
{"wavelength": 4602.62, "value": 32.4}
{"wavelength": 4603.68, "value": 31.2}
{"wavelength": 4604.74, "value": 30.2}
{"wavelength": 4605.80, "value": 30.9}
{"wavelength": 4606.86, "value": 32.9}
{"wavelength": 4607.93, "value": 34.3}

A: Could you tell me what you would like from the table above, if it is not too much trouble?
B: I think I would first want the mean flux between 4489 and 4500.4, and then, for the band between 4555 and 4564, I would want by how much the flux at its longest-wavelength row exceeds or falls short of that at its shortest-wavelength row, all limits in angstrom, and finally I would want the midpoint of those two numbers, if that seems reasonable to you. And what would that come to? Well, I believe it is 16.7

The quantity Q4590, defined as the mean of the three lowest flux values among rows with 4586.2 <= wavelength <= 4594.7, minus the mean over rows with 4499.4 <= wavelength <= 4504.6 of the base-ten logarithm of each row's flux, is 27.6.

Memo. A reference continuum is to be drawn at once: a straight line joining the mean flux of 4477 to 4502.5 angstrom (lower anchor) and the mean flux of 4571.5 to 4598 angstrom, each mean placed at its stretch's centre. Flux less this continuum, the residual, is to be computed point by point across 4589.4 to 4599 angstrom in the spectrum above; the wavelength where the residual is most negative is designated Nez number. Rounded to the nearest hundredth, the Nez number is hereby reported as 4596.27 angstrom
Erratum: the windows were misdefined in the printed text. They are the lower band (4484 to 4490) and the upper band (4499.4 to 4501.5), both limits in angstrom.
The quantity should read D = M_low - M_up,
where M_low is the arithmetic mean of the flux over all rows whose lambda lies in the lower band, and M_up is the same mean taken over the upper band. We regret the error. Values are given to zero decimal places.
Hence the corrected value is -1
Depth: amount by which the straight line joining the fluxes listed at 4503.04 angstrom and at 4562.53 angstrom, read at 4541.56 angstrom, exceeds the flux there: 2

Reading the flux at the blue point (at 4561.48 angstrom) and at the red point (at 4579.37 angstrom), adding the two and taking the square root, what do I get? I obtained 8.15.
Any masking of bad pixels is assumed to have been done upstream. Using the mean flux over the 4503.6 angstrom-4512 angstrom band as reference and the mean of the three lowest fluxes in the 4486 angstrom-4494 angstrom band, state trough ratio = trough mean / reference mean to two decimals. 0.87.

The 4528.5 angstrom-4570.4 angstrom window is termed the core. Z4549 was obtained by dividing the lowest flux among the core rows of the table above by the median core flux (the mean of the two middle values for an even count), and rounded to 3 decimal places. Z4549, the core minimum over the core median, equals 0.753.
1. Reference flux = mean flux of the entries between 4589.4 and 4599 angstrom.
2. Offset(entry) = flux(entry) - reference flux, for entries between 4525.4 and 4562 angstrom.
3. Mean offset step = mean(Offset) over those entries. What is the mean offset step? -1.7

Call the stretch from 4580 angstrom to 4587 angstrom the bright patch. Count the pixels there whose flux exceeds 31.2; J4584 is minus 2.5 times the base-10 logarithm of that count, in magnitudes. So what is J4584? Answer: -0.8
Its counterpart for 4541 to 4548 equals -1.5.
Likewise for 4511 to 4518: -1.9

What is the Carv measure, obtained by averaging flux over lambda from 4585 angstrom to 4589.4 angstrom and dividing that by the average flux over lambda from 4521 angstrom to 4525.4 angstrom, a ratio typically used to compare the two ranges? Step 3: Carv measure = 0.93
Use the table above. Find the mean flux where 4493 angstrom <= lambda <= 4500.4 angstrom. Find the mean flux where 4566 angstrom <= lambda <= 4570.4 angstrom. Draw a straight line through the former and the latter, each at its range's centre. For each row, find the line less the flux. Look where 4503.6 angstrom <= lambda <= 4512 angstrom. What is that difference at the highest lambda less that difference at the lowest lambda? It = -1.8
